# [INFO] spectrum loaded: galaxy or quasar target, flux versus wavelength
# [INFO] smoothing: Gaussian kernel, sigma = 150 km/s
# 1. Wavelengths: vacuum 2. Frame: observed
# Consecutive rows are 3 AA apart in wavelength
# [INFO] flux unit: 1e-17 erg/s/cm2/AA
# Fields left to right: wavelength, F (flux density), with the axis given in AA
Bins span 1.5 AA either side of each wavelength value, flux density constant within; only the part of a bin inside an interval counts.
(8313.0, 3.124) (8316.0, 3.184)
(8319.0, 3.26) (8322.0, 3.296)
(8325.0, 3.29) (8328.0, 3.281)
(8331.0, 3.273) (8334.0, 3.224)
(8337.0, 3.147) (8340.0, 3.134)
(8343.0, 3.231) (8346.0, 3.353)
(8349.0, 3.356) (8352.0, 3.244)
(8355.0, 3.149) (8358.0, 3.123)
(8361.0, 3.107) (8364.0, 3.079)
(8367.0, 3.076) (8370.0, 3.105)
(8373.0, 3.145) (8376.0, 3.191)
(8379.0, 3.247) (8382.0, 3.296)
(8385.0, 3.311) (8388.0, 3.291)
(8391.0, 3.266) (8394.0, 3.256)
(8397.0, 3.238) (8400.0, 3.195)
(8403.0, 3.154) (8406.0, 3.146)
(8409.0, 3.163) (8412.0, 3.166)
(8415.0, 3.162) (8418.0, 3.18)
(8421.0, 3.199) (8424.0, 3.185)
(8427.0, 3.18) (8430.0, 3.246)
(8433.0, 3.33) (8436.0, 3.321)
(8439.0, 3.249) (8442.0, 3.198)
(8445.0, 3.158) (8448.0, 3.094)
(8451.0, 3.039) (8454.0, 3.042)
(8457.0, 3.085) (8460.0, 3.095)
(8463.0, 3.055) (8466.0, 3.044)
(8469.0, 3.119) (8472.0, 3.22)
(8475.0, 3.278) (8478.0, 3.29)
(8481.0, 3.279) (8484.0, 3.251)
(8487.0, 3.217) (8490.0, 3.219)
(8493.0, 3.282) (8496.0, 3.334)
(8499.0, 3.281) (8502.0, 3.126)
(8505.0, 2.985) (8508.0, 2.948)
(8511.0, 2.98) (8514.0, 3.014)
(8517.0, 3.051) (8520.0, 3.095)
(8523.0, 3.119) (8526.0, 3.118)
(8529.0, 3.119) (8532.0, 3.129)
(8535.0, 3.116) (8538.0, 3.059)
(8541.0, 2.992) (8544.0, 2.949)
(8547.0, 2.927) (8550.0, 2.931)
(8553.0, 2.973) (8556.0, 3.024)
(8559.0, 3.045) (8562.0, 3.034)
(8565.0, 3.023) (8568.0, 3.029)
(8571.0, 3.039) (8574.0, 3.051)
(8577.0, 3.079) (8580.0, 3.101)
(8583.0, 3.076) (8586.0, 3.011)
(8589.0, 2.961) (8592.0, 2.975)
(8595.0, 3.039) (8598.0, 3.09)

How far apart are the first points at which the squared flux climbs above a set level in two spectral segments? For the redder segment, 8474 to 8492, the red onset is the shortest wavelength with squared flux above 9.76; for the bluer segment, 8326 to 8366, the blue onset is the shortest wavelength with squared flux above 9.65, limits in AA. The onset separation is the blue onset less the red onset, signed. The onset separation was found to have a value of -147 AA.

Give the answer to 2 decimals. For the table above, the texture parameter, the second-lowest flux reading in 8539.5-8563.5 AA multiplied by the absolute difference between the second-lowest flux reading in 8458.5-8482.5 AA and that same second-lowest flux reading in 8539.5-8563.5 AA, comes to 0.36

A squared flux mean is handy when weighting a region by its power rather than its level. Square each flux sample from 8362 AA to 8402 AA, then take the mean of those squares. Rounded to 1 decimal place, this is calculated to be 10.3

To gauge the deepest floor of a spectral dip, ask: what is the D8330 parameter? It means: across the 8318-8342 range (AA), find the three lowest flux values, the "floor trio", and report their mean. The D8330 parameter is 3.17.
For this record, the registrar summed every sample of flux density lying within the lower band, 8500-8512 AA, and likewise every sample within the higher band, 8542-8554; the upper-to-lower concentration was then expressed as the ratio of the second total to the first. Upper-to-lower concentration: 0.98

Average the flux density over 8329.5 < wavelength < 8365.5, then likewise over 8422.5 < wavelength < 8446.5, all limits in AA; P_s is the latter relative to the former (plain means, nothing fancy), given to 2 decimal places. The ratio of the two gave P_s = 1.01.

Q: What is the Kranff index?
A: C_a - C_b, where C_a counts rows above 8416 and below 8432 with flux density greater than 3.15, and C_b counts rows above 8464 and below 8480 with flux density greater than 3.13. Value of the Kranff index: 2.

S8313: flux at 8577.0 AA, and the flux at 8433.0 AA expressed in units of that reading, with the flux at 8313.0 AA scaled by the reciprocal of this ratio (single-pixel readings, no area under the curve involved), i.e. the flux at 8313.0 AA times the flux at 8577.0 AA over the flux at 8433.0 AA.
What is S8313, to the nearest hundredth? 2.89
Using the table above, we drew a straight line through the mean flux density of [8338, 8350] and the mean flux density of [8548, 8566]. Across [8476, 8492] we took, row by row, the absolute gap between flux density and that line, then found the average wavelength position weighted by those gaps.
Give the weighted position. 8483.4 AA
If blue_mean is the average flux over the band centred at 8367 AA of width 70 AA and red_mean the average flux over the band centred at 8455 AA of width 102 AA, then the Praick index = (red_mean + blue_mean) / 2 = 3.20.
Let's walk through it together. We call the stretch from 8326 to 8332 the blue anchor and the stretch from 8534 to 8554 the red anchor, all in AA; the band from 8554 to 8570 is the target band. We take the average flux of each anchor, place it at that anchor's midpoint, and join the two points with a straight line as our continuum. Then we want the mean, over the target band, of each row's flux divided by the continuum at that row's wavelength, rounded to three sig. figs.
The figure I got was 1.02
